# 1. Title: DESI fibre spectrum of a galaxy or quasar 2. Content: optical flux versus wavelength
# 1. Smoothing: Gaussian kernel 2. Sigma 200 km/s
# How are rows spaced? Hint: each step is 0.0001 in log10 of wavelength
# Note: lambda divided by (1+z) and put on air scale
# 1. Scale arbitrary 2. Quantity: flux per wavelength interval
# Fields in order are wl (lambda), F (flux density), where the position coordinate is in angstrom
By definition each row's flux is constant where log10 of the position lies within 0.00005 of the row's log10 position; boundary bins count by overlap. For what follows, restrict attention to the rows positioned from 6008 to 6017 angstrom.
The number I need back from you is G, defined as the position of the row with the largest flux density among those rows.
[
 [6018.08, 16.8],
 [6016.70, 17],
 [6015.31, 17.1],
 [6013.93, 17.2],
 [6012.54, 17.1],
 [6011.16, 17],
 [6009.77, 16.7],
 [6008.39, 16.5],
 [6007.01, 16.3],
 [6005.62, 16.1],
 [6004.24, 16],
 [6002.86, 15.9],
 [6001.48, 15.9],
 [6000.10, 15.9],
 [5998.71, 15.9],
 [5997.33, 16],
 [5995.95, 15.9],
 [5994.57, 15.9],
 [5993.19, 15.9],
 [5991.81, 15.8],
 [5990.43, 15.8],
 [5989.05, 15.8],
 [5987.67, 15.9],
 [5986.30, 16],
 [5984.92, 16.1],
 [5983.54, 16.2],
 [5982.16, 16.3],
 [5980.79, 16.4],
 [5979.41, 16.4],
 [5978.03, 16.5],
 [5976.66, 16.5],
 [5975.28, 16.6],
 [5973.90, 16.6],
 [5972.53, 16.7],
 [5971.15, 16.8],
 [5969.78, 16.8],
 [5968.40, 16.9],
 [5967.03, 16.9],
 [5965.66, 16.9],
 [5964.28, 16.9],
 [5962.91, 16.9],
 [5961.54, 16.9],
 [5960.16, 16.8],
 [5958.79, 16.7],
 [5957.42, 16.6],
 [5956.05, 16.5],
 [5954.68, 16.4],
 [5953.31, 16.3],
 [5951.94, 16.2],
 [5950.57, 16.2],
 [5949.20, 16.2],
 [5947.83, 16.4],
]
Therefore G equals 6013.93 angstrom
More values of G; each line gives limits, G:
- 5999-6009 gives 6008.39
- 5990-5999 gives 5997.33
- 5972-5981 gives 5972.53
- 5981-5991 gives 5982.16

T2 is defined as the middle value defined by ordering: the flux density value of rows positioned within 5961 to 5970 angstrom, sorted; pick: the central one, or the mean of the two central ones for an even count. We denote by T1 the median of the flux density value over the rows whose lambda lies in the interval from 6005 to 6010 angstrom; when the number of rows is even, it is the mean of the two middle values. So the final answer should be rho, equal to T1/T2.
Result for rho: 0.97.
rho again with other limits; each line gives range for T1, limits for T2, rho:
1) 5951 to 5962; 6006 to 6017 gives 0.97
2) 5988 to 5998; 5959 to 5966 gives 0.94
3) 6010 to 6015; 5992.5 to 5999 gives 1.08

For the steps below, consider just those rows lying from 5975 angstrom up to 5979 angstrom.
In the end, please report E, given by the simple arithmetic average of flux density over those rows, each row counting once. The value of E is 16.5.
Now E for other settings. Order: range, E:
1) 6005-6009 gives 16.3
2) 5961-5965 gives 16.9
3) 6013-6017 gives 17.1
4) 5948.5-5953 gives 16.2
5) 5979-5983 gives 16.4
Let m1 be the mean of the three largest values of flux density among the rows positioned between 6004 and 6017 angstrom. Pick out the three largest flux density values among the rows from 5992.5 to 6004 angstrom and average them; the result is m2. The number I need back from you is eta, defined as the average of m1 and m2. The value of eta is 16.5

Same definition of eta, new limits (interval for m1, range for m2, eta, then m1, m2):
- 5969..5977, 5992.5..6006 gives 16.4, 16.8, 16.0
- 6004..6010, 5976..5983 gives 16.5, 16.5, 16.5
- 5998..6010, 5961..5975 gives 16.7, 16.5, 16.9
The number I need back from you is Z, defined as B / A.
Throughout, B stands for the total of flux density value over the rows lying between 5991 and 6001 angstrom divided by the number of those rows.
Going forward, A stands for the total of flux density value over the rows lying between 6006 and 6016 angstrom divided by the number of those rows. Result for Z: 0.94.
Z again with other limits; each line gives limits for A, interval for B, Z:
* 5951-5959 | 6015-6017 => 1.04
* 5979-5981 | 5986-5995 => 0.97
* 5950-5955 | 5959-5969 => 1.04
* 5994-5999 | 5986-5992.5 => 1.00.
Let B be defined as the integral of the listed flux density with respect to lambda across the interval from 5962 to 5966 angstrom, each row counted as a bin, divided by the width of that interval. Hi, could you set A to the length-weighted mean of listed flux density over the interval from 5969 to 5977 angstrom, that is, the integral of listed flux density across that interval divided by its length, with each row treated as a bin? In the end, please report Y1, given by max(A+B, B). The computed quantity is 33.6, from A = 16.7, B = 16.9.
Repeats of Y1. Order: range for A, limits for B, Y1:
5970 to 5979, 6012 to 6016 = 33.8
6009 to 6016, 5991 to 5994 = 32.9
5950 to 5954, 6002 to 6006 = 32.3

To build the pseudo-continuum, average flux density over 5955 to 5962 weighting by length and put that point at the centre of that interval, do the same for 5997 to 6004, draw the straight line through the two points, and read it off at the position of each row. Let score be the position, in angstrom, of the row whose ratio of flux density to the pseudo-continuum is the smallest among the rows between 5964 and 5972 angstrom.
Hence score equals 5964.28 angstrom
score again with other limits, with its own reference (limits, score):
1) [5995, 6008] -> 5995.95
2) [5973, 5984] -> 5983.54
